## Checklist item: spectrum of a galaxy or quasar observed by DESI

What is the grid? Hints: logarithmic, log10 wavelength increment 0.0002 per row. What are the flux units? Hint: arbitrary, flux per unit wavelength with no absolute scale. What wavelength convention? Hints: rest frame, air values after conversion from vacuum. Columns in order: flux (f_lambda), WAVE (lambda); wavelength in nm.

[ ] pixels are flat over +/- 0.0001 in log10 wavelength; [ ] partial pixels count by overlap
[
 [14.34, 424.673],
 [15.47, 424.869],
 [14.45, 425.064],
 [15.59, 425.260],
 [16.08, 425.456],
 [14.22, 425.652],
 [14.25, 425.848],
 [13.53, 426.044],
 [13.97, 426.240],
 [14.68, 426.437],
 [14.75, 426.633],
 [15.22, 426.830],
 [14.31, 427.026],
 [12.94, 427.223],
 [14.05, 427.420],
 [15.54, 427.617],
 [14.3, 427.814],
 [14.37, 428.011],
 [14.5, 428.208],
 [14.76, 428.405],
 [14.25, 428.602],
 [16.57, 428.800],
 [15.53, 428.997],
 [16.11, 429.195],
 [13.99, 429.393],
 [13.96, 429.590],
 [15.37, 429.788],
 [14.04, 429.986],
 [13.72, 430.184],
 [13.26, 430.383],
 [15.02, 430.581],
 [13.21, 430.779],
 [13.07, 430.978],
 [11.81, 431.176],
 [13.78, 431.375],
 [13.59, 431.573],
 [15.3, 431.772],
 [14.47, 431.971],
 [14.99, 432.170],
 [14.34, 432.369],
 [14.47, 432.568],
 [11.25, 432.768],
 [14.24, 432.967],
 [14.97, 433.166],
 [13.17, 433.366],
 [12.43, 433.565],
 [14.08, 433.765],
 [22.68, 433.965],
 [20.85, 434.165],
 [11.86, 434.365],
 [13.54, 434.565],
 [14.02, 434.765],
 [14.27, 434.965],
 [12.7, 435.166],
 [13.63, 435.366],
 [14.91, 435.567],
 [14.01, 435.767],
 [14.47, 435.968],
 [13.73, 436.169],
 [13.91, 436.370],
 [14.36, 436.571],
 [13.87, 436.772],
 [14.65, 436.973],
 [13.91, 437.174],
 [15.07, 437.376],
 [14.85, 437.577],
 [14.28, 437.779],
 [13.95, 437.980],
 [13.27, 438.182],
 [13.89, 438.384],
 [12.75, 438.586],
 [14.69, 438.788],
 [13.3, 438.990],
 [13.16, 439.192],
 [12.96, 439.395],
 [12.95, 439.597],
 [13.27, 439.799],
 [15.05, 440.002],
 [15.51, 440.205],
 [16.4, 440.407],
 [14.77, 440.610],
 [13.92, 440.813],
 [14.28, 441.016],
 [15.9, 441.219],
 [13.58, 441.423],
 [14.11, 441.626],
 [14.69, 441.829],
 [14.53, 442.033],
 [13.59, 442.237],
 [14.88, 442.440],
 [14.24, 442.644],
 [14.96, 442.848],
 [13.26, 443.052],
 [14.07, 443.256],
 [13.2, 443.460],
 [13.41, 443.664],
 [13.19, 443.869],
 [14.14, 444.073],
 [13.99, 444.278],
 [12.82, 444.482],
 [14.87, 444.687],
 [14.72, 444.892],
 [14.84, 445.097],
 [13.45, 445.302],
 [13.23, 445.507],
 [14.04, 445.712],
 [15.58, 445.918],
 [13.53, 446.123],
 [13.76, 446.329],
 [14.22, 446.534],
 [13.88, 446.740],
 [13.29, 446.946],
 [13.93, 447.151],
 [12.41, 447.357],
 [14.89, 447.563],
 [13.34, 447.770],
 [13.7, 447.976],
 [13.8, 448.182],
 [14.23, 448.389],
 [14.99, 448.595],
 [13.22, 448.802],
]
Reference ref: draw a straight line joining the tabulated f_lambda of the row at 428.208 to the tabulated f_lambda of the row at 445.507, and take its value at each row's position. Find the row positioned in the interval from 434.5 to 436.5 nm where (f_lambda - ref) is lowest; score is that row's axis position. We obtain 435.166 nm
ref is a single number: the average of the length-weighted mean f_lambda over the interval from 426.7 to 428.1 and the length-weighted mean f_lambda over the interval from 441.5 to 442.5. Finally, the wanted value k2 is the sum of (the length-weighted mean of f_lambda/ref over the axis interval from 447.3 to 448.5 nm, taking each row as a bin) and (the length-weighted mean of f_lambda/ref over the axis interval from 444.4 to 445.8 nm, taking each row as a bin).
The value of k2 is 1.94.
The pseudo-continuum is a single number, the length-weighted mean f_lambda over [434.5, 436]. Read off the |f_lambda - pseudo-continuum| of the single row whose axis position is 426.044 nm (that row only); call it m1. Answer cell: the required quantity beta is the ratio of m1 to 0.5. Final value 0.8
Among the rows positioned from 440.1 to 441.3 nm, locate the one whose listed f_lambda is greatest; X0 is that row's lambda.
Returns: 440.407 nm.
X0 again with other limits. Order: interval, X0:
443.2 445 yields 444.687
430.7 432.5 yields 431.772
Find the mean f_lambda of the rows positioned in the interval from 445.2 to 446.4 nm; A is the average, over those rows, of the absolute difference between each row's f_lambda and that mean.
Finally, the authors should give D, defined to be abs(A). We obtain 0.59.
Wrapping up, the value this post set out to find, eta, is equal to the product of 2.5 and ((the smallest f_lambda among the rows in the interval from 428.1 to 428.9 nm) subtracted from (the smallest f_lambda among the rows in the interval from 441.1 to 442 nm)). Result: -1.7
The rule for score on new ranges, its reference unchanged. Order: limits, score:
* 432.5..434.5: 432.768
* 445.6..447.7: 447.357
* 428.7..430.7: 430.383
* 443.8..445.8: 444.482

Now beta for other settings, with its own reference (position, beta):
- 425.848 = 0.6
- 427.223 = 2.0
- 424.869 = 3.1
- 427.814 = 0.7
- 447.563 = 1.9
